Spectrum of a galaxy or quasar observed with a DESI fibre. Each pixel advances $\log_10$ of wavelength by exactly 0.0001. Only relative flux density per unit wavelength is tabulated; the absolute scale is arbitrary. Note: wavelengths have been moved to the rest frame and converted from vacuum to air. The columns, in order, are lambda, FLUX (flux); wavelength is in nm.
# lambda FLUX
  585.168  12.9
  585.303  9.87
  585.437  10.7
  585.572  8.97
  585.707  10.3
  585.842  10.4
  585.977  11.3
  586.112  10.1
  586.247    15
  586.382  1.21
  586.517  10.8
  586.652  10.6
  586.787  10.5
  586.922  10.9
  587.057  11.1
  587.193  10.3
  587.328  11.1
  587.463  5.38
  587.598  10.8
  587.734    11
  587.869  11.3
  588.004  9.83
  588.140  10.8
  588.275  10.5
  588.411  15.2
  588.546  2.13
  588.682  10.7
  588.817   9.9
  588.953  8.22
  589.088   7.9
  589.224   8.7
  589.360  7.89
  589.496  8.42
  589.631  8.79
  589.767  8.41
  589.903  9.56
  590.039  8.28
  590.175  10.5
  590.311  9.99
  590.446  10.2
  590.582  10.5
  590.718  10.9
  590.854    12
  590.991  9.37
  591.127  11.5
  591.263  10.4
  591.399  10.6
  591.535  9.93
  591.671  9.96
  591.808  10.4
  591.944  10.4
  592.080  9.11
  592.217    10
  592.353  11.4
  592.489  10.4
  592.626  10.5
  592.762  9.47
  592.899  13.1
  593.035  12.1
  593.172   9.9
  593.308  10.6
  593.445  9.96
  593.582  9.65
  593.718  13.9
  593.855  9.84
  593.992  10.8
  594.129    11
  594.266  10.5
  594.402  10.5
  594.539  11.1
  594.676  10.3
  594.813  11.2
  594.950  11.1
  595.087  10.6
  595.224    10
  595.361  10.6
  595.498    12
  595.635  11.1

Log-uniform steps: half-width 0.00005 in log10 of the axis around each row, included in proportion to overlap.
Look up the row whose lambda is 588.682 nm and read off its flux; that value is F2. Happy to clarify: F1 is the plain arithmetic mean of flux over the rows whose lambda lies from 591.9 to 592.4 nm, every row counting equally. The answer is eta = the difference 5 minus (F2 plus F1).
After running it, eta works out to -15.9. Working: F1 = 10.2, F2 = 10.7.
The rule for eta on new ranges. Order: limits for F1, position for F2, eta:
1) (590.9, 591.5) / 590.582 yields -16.0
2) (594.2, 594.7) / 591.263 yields -16.0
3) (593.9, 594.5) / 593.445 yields -15.7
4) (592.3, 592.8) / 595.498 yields -17.4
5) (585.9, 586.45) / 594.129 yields -15.4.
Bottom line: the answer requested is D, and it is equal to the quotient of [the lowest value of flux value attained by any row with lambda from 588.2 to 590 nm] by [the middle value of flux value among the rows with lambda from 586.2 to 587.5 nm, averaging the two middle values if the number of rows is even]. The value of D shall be 0.20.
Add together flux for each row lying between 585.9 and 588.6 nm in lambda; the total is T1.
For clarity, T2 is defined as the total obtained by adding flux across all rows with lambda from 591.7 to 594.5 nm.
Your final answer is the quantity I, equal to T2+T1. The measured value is 413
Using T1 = 200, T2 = 214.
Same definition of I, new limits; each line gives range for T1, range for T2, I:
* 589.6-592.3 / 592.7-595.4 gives 417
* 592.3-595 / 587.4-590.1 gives 401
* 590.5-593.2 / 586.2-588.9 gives 411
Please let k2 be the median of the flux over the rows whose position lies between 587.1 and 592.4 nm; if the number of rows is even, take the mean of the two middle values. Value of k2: 10.20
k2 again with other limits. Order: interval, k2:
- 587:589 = 10.70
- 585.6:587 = 10.55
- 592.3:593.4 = 10.55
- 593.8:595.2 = 10.70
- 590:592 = 10.40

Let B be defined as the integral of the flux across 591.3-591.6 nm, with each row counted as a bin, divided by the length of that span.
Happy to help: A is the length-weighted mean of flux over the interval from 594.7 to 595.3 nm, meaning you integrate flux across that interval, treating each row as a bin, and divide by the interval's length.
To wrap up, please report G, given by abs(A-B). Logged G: 0.4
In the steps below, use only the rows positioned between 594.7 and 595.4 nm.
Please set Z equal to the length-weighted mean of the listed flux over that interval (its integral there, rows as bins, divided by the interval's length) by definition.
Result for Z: 10.68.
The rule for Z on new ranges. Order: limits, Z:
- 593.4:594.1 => 10.86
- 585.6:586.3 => 11.20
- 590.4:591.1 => 10.65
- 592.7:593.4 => 11.01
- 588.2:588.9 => 9.67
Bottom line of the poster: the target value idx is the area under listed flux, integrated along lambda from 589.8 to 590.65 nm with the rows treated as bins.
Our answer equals 8.3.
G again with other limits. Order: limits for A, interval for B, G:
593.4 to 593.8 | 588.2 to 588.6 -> 1.6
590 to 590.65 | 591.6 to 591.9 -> 0.2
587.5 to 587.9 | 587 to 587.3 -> 0.1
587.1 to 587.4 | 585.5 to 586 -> 0.5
